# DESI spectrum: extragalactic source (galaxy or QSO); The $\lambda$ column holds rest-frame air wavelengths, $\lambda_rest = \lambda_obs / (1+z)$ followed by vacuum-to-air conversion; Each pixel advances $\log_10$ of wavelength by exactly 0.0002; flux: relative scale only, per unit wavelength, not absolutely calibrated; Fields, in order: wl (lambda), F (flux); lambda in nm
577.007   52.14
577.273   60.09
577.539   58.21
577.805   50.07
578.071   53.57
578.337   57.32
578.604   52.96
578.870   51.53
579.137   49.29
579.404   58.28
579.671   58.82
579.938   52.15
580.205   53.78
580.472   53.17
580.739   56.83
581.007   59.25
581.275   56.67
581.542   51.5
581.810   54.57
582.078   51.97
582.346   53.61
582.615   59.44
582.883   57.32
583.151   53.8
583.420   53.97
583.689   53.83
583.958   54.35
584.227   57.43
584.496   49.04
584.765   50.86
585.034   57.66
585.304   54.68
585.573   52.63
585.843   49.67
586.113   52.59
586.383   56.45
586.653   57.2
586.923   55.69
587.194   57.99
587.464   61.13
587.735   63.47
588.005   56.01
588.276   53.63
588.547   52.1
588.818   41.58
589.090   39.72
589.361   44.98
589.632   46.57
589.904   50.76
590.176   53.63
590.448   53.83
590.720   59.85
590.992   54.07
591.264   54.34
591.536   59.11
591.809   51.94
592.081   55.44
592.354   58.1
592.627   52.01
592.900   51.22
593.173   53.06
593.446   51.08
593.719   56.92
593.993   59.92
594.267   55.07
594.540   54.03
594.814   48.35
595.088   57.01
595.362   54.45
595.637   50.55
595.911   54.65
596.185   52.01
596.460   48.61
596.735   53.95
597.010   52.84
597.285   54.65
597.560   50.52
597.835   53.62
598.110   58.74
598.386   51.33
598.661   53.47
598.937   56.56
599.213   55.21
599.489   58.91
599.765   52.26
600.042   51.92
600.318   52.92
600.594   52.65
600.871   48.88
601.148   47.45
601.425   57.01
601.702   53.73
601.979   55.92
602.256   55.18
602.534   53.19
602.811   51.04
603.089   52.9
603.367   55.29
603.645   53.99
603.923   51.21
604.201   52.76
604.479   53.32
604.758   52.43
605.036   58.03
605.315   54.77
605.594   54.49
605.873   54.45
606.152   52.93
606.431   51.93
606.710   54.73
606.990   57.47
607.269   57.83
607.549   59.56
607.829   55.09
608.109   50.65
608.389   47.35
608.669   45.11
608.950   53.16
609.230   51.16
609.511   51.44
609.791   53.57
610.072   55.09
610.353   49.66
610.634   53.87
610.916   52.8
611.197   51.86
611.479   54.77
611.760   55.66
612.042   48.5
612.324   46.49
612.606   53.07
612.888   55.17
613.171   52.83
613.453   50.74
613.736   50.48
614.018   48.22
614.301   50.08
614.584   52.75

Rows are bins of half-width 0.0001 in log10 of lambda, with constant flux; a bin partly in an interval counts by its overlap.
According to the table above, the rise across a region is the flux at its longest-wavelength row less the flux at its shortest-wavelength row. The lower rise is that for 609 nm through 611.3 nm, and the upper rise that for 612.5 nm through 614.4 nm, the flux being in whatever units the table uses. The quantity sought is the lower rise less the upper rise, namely 4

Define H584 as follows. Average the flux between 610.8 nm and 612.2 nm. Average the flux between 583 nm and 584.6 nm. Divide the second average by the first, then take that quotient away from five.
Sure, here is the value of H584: 3.98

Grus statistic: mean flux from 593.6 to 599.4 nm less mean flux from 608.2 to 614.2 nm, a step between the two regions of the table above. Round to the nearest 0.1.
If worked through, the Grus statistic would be 2.5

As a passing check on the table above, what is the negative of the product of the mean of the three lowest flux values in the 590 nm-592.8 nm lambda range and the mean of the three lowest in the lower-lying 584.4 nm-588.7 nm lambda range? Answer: -2619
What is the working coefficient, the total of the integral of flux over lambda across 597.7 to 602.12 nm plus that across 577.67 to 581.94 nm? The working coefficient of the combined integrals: 470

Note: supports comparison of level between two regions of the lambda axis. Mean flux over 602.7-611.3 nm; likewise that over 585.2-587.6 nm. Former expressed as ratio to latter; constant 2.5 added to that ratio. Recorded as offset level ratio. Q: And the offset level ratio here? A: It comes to 3.46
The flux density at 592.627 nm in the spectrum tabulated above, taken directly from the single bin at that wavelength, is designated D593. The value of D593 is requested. 52.01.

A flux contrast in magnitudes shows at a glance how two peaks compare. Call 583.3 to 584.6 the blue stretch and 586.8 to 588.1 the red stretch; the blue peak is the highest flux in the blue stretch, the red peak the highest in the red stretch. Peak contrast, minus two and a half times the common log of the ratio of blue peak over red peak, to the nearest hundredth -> 0.11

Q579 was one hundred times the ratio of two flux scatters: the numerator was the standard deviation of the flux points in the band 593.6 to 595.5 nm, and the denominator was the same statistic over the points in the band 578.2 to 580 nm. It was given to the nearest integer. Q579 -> 96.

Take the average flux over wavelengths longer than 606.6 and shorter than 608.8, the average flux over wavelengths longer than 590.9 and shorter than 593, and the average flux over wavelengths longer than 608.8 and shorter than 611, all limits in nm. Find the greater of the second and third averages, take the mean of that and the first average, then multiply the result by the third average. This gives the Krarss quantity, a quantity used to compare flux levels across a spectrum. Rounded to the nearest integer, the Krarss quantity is 2840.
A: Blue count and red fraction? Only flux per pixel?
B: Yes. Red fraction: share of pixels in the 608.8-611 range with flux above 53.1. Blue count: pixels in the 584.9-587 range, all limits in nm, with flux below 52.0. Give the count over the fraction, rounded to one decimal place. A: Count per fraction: 2.0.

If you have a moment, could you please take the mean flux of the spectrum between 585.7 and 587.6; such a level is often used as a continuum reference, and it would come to 55.8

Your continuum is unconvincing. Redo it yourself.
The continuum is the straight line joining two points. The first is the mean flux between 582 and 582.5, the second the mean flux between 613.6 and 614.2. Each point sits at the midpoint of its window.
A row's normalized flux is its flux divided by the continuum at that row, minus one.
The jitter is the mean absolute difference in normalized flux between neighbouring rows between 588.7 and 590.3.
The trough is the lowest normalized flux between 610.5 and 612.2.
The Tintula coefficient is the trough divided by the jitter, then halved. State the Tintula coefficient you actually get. -0.2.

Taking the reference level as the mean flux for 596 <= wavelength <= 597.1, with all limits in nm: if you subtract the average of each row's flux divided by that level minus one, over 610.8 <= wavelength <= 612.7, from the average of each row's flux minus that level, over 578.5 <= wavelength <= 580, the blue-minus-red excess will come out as 2.0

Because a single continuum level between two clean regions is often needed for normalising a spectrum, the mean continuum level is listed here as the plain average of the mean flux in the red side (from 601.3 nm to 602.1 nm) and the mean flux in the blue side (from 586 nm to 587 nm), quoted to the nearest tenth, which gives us 55.5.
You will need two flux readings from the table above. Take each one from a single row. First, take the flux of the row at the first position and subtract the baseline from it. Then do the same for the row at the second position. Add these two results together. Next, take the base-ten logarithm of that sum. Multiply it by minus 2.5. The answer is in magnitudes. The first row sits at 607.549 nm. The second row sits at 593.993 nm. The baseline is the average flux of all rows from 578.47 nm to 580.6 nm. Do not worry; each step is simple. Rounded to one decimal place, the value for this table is -2.7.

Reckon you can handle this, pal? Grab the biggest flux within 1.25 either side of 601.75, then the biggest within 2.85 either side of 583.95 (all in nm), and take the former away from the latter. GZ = 2.4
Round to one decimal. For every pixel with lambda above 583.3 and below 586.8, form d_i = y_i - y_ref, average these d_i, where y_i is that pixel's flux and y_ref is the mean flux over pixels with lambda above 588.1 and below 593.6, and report 2.0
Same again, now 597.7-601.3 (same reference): 1.5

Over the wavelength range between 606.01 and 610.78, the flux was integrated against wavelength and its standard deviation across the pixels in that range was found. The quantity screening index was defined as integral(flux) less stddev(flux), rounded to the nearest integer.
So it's 249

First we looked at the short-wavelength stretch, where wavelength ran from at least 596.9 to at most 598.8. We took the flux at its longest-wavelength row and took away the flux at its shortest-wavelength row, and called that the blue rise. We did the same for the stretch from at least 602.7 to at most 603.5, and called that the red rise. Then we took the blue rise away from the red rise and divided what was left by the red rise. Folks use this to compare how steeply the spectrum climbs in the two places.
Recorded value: 0.9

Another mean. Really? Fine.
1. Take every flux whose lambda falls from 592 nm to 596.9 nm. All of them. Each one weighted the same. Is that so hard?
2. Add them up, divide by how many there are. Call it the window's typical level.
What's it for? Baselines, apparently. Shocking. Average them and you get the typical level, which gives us 53.7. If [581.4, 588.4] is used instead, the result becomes 55.0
